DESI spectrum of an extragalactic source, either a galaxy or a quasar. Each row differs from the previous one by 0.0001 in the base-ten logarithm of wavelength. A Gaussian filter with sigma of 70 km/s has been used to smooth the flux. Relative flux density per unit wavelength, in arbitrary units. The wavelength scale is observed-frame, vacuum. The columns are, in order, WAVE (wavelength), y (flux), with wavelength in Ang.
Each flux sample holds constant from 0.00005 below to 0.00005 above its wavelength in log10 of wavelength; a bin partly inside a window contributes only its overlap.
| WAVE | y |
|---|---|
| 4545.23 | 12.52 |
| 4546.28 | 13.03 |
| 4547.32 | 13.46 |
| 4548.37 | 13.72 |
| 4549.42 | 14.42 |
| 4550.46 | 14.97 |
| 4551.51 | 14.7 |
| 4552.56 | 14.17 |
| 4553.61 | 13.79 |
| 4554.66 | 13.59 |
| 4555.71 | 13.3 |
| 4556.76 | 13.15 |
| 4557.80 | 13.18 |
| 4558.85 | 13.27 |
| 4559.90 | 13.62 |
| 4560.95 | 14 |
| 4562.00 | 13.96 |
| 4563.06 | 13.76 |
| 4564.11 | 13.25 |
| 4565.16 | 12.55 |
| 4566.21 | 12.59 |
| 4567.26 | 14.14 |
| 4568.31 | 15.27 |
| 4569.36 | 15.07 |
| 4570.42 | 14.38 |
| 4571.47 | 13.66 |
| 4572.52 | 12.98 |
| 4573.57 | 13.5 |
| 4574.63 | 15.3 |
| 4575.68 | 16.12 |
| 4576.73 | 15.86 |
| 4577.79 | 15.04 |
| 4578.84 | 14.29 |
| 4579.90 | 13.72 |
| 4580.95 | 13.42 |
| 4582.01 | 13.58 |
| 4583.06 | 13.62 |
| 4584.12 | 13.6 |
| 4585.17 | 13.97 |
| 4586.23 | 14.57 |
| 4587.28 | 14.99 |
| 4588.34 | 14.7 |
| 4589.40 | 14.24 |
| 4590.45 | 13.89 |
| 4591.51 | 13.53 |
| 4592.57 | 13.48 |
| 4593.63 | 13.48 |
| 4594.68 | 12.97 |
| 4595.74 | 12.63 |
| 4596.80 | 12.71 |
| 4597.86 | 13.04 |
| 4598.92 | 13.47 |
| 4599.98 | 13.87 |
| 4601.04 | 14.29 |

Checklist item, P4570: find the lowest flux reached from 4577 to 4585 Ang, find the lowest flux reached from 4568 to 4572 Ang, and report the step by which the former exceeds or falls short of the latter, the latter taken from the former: -0.24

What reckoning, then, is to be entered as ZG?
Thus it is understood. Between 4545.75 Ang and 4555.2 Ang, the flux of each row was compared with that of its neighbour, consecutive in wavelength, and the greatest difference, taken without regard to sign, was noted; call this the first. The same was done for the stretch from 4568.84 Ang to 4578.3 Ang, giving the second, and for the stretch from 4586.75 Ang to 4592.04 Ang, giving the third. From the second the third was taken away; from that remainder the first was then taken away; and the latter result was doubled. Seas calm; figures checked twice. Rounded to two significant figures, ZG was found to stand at 1.3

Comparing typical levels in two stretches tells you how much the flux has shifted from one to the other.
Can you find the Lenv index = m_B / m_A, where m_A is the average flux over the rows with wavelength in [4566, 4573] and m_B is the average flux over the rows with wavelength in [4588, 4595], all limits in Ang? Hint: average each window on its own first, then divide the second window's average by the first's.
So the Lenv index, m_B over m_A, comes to 0.98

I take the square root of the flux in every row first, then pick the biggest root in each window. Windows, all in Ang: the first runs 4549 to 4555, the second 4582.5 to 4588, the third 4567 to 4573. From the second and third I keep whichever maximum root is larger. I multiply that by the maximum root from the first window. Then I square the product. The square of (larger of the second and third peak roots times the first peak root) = 229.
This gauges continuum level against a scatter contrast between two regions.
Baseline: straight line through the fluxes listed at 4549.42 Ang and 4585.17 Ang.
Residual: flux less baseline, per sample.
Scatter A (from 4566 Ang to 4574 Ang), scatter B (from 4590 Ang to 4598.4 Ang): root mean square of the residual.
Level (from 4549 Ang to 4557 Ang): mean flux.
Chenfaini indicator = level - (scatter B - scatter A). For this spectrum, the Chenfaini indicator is 14.2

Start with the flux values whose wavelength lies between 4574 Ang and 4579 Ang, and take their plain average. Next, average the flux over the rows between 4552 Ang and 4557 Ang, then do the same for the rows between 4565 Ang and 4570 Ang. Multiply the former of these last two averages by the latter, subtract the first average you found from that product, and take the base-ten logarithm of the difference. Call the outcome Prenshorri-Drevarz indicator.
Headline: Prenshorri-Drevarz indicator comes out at 2.24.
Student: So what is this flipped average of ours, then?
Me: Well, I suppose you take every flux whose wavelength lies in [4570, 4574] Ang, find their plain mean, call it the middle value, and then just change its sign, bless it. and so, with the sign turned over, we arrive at -13.6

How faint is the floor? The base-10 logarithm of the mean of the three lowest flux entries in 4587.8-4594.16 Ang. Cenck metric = 1.13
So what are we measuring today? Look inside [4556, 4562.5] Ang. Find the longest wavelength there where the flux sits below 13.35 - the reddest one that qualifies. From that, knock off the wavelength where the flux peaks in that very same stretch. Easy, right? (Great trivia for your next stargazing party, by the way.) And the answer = -2.1 Ang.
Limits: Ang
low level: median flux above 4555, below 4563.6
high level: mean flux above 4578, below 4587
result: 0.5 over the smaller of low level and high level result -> 0.0371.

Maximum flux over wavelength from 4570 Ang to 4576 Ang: 16.12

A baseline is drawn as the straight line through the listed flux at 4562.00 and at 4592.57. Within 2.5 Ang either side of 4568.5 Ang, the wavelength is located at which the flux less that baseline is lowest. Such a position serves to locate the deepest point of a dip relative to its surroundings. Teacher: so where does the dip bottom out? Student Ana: 4566.21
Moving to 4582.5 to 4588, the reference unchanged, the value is 4584.12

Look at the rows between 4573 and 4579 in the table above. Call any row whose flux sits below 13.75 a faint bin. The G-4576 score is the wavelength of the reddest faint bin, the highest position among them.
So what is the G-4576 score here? 4573.57 Ang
